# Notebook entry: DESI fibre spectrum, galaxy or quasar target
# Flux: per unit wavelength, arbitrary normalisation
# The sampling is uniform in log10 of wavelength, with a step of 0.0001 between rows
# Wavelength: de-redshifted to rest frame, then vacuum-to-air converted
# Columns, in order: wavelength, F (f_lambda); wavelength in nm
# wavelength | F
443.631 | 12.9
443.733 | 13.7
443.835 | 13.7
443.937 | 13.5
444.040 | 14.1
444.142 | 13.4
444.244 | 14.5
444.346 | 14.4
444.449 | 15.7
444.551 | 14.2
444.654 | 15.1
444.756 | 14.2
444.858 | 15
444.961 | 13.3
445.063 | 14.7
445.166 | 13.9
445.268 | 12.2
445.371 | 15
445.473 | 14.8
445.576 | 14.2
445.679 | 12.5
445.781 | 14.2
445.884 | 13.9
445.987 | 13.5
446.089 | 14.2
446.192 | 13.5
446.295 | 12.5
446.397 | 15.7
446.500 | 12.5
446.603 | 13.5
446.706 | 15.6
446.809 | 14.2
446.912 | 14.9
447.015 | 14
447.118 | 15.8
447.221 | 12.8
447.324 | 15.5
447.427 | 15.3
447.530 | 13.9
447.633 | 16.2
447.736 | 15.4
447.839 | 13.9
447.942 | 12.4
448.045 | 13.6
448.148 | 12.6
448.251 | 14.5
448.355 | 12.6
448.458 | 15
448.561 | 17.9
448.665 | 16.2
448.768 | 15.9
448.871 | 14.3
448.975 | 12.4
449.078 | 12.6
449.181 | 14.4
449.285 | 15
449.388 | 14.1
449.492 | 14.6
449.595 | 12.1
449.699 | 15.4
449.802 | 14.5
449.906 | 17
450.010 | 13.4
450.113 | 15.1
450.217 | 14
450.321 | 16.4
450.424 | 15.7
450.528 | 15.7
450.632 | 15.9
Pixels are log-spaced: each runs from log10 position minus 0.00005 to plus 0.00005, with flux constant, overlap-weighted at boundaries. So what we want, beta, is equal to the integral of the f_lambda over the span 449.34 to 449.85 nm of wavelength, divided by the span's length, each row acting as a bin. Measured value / 14.1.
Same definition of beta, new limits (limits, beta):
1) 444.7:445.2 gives 14.2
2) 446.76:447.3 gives 14.4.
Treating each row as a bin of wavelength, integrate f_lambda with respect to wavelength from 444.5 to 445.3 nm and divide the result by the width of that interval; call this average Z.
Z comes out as 14.1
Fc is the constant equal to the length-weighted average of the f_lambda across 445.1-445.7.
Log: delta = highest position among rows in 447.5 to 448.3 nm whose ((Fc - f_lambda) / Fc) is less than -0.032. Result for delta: 448.251 nm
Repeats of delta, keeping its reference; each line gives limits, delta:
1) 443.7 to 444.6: 444.449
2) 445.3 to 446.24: 445.473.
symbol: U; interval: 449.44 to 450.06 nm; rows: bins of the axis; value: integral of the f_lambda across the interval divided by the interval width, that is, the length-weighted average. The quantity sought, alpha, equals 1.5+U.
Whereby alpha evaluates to 16.0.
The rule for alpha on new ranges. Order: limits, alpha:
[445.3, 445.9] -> 15.5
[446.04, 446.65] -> 15.1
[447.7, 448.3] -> 15.2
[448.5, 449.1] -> 16.5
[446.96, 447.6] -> 16.1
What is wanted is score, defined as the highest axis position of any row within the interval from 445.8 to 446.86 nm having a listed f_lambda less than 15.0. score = 446.809 nm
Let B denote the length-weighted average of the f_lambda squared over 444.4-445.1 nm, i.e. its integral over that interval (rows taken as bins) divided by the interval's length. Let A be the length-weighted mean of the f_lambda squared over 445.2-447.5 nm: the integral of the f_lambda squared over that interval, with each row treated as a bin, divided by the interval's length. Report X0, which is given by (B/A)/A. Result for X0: 0.0053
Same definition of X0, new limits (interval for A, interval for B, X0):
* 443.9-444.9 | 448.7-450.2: 0.0048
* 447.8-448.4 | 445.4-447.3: 0.0064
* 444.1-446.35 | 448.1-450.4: 0.0055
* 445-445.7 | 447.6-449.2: 0.0055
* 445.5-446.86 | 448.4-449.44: 0.0059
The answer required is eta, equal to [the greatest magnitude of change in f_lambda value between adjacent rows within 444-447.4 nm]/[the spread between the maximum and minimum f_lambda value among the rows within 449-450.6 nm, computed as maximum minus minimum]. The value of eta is 0.65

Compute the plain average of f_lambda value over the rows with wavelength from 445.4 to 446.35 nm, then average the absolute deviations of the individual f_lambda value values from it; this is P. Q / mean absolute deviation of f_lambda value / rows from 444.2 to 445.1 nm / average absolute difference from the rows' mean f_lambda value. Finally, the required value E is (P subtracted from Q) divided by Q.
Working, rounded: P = 0.62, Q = 0.5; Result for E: -0.3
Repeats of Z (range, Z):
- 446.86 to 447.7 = 14.8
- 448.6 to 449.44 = 14.4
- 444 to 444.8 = 14.5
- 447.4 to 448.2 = 14.1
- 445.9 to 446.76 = 13.9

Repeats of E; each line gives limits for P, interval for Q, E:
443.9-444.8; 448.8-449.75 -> 0.5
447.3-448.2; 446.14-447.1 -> -0.2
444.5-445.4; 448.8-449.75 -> 0.3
